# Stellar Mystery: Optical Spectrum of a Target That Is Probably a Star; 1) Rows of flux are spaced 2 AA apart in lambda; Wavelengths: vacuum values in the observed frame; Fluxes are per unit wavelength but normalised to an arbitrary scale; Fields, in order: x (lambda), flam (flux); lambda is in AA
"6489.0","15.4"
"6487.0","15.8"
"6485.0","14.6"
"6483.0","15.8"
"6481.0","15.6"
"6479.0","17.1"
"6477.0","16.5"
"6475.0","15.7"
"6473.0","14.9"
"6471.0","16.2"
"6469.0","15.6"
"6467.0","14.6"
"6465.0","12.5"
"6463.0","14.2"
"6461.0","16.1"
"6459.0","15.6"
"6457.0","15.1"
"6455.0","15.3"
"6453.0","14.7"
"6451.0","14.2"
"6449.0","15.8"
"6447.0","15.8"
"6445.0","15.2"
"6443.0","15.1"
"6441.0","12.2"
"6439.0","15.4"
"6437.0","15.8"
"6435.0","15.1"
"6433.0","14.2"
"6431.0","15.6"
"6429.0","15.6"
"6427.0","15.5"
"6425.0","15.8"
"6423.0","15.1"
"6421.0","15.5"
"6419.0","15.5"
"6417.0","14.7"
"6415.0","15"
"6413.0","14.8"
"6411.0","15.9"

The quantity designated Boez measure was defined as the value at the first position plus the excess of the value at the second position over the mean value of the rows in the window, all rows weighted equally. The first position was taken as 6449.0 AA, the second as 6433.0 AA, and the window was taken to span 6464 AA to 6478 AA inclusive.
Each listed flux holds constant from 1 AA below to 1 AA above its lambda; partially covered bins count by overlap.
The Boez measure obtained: 14.9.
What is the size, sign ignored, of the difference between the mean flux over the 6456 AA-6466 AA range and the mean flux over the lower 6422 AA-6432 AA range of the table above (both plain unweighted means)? 0.8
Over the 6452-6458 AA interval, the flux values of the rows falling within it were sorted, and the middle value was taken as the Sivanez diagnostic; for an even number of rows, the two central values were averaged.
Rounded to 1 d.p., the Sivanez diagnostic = 15.1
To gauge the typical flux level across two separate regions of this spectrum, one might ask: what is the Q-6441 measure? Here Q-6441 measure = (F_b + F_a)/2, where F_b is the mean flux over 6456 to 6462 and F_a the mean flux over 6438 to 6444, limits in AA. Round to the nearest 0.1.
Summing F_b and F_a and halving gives 14.9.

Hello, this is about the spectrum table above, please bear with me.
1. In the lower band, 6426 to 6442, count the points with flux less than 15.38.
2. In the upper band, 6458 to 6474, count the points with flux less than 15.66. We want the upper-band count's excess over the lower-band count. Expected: 3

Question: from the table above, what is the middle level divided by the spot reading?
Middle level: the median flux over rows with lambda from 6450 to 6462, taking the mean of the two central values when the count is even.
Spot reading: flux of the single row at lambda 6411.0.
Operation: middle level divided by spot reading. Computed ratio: 0.96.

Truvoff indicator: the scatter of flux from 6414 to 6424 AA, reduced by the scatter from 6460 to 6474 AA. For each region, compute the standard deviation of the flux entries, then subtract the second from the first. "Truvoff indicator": -0.9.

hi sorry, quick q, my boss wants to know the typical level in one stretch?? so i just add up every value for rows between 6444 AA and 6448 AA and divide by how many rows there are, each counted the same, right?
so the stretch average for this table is 15.5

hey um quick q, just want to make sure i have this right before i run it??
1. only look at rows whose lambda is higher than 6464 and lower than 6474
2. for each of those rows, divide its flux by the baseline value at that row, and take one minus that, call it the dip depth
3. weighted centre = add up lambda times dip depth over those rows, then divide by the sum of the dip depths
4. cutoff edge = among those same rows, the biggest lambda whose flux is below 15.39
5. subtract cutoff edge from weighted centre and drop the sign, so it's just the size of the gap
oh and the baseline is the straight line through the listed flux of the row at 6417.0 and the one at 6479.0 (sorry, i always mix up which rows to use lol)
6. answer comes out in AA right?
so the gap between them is 5.2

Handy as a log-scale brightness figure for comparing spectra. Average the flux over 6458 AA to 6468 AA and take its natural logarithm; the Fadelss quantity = 2.68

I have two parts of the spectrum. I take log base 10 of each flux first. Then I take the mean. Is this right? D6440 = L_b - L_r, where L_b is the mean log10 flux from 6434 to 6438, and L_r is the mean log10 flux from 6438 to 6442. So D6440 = 0.052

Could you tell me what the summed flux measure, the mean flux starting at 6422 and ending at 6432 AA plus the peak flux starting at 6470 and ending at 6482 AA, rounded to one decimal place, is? 32.6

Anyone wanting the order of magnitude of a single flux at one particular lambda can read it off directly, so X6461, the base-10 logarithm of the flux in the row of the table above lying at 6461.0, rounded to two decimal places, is 1.21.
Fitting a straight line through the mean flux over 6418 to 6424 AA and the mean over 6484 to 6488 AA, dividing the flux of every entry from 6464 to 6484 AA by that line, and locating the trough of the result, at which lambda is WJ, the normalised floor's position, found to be 6465.0 AA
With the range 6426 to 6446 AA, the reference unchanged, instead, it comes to 6441.0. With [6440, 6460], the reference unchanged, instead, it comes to 6441.0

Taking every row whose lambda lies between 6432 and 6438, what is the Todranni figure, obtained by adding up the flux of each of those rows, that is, 45.1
